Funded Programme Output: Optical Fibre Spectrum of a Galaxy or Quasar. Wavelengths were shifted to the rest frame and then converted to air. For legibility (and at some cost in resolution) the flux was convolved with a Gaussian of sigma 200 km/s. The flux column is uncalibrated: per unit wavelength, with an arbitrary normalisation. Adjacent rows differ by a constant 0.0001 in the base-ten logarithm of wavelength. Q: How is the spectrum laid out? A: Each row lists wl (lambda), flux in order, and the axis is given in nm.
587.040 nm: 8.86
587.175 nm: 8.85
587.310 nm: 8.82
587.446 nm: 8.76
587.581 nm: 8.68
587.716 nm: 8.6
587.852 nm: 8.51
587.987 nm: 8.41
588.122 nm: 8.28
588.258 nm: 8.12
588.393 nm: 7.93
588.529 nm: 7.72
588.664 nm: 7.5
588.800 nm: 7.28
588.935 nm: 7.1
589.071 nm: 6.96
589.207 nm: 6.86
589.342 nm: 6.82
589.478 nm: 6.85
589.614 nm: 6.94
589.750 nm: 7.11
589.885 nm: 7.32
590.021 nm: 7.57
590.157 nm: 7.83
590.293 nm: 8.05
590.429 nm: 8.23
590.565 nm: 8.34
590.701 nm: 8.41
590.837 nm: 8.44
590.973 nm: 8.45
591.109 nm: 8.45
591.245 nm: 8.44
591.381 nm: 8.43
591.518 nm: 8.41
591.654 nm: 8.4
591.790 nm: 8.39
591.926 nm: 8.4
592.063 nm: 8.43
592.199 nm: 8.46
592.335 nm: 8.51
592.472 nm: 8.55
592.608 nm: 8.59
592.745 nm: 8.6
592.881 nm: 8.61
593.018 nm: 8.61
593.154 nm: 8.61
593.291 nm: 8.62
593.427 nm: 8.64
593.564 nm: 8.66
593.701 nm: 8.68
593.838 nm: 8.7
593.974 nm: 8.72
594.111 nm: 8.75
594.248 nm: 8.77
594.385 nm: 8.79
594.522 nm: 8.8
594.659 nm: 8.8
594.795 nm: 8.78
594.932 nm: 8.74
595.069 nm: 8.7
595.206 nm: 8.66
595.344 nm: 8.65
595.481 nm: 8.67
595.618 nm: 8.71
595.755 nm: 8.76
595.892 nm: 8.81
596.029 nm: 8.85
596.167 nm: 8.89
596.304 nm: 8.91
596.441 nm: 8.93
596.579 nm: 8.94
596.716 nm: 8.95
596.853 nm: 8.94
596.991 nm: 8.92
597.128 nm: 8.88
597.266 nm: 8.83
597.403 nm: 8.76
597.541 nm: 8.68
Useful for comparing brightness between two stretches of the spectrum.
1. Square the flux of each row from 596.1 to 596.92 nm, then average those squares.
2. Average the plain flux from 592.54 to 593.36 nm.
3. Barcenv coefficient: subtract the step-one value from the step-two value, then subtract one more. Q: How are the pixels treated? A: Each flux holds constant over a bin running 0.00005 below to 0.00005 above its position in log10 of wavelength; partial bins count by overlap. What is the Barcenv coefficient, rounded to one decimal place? -72.1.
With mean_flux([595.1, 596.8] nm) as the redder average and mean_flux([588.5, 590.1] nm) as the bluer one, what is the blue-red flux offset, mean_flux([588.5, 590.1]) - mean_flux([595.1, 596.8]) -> -1.6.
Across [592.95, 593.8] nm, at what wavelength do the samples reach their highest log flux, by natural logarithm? 593.701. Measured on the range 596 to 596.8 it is 596.716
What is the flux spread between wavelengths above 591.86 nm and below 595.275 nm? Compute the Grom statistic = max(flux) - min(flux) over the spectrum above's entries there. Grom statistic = 0.4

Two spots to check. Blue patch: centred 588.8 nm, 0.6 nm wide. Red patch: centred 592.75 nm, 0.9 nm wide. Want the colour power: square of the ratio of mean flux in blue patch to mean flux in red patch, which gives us 0.726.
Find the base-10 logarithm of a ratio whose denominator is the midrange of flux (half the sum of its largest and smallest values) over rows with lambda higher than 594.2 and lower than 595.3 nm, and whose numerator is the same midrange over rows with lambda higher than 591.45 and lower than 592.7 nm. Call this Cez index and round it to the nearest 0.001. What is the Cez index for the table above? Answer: -0.012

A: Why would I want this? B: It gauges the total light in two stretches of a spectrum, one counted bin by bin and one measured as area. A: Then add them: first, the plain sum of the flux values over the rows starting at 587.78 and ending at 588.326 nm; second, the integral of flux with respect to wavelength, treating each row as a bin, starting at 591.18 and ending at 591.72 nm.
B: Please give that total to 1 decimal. 37.9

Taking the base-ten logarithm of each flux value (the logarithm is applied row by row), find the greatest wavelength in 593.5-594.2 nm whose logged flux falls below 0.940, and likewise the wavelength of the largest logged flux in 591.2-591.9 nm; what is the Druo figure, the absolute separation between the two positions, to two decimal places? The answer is 2.59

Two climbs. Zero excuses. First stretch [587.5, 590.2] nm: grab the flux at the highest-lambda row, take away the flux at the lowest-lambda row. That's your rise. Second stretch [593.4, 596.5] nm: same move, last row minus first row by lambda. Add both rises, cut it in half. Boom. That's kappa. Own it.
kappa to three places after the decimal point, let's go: -0.280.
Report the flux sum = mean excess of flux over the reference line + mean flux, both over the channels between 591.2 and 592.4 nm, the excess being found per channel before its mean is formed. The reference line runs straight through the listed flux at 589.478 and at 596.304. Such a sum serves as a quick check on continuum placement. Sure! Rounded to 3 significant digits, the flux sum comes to 9.31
